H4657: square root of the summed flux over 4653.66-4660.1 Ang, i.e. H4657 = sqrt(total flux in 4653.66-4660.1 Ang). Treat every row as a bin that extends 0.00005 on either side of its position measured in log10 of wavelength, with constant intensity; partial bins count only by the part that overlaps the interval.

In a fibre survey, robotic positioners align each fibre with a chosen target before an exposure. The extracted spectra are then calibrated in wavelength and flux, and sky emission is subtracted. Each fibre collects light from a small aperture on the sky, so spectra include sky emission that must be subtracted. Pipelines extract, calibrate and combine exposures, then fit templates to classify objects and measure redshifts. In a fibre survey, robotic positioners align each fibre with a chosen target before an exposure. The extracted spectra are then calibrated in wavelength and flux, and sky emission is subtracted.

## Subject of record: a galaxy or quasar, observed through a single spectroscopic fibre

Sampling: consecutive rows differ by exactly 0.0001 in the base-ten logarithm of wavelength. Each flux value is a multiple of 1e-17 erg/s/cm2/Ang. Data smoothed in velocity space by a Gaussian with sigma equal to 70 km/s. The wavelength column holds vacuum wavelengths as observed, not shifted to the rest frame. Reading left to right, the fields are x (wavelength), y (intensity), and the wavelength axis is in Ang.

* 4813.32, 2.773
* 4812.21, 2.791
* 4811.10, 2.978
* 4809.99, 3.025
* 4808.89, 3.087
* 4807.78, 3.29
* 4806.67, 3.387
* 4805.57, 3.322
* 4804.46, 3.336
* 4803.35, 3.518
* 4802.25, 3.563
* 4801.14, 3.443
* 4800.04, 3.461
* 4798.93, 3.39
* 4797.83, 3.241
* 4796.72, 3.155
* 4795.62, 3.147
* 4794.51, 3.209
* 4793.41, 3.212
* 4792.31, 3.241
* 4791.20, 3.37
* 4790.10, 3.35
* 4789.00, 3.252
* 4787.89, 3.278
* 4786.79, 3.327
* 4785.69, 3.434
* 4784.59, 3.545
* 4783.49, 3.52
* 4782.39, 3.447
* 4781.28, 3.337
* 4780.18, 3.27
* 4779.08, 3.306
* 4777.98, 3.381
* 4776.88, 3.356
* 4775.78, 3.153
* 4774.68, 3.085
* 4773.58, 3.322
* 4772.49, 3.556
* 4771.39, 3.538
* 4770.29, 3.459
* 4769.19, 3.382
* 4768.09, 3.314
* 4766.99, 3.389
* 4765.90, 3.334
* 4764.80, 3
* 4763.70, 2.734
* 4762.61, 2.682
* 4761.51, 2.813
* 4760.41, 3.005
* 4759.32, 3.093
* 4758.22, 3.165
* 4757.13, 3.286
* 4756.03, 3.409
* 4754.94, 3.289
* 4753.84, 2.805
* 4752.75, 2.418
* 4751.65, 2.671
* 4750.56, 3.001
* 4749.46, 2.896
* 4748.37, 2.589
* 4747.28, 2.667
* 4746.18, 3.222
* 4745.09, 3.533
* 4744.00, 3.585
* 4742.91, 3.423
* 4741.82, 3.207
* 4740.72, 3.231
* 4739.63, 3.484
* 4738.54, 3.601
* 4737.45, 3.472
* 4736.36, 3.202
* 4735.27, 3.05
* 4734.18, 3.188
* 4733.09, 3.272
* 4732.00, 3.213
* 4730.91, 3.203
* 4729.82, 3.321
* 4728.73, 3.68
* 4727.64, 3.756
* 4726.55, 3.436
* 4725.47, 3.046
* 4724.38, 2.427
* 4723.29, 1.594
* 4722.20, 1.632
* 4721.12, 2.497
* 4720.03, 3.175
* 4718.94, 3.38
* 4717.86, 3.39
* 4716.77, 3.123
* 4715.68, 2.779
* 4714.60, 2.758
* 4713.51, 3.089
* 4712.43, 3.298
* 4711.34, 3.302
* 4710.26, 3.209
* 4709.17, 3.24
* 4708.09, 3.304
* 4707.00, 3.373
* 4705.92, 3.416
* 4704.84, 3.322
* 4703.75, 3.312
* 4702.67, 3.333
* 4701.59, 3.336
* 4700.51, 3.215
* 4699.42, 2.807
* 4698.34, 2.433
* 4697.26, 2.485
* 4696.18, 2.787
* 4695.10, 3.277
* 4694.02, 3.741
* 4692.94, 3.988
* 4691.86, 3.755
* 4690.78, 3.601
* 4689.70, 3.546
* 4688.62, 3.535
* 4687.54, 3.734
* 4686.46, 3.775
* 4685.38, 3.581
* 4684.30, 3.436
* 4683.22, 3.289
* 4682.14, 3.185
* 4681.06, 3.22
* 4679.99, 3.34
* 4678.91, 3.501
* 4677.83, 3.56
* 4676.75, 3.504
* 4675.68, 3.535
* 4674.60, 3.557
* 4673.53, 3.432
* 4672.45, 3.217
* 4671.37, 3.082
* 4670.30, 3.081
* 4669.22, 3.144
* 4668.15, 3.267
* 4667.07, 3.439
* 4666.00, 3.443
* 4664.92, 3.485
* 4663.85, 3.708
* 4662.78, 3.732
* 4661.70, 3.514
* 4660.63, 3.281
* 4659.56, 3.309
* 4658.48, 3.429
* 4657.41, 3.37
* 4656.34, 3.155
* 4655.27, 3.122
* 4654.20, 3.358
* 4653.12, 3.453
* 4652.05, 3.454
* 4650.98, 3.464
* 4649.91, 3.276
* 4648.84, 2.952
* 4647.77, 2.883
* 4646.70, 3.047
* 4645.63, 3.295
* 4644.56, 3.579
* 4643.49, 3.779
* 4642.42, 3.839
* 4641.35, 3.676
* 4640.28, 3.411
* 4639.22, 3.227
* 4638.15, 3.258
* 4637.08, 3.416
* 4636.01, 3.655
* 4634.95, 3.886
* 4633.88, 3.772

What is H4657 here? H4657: 4.44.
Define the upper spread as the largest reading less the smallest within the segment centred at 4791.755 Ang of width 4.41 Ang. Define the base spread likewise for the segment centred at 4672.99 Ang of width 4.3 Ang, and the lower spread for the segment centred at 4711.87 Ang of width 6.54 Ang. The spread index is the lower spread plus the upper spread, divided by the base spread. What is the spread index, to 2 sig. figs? 1.5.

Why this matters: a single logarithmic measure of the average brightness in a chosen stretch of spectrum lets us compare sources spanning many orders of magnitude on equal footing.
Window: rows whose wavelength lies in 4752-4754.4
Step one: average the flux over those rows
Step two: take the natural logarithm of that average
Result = 0.96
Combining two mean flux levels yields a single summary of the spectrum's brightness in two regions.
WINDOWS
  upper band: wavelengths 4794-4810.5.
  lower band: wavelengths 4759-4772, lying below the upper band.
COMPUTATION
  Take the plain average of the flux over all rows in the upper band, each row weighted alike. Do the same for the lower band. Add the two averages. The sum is 6.45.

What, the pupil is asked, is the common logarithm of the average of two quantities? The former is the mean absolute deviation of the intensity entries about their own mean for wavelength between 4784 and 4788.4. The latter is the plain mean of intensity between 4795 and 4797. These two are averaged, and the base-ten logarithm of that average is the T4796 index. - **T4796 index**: 0.210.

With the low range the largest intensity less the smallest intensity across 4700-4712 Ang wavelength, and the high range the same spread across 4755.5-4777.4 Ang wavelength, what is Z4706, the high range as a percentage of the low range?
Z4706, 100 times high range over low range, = 422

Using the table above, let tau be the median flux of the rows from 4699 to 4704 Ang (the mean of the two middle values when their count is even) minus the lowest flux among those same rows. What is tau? 0.5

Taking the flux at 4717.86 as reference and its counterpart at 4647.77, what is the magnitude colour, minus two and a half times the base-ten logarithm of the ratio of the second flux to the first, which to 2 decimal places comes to 0.18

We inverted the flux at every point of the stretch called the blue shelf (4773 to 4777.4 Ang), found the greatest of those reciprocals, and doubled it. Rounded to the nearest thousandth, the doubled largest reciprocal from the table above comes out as 0.648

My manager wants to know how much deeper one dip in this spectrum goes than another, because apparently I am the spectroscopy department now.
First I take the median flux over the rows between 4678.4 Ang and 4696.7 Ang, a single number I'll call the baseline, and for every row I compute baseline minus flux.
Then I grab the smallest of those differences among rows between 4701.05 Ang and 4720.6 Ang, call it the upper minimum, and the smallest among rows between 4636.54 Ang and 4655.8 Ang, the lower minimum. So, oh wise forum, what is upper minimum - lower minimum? 0.42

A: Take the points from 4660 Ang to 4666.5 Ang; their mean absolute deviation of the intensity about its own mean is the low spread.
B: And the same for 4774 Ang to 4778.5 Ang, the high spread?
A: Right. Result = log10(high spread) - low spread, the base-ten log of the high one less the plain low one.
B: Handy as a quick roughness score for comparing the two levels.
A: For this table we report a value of -1.0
